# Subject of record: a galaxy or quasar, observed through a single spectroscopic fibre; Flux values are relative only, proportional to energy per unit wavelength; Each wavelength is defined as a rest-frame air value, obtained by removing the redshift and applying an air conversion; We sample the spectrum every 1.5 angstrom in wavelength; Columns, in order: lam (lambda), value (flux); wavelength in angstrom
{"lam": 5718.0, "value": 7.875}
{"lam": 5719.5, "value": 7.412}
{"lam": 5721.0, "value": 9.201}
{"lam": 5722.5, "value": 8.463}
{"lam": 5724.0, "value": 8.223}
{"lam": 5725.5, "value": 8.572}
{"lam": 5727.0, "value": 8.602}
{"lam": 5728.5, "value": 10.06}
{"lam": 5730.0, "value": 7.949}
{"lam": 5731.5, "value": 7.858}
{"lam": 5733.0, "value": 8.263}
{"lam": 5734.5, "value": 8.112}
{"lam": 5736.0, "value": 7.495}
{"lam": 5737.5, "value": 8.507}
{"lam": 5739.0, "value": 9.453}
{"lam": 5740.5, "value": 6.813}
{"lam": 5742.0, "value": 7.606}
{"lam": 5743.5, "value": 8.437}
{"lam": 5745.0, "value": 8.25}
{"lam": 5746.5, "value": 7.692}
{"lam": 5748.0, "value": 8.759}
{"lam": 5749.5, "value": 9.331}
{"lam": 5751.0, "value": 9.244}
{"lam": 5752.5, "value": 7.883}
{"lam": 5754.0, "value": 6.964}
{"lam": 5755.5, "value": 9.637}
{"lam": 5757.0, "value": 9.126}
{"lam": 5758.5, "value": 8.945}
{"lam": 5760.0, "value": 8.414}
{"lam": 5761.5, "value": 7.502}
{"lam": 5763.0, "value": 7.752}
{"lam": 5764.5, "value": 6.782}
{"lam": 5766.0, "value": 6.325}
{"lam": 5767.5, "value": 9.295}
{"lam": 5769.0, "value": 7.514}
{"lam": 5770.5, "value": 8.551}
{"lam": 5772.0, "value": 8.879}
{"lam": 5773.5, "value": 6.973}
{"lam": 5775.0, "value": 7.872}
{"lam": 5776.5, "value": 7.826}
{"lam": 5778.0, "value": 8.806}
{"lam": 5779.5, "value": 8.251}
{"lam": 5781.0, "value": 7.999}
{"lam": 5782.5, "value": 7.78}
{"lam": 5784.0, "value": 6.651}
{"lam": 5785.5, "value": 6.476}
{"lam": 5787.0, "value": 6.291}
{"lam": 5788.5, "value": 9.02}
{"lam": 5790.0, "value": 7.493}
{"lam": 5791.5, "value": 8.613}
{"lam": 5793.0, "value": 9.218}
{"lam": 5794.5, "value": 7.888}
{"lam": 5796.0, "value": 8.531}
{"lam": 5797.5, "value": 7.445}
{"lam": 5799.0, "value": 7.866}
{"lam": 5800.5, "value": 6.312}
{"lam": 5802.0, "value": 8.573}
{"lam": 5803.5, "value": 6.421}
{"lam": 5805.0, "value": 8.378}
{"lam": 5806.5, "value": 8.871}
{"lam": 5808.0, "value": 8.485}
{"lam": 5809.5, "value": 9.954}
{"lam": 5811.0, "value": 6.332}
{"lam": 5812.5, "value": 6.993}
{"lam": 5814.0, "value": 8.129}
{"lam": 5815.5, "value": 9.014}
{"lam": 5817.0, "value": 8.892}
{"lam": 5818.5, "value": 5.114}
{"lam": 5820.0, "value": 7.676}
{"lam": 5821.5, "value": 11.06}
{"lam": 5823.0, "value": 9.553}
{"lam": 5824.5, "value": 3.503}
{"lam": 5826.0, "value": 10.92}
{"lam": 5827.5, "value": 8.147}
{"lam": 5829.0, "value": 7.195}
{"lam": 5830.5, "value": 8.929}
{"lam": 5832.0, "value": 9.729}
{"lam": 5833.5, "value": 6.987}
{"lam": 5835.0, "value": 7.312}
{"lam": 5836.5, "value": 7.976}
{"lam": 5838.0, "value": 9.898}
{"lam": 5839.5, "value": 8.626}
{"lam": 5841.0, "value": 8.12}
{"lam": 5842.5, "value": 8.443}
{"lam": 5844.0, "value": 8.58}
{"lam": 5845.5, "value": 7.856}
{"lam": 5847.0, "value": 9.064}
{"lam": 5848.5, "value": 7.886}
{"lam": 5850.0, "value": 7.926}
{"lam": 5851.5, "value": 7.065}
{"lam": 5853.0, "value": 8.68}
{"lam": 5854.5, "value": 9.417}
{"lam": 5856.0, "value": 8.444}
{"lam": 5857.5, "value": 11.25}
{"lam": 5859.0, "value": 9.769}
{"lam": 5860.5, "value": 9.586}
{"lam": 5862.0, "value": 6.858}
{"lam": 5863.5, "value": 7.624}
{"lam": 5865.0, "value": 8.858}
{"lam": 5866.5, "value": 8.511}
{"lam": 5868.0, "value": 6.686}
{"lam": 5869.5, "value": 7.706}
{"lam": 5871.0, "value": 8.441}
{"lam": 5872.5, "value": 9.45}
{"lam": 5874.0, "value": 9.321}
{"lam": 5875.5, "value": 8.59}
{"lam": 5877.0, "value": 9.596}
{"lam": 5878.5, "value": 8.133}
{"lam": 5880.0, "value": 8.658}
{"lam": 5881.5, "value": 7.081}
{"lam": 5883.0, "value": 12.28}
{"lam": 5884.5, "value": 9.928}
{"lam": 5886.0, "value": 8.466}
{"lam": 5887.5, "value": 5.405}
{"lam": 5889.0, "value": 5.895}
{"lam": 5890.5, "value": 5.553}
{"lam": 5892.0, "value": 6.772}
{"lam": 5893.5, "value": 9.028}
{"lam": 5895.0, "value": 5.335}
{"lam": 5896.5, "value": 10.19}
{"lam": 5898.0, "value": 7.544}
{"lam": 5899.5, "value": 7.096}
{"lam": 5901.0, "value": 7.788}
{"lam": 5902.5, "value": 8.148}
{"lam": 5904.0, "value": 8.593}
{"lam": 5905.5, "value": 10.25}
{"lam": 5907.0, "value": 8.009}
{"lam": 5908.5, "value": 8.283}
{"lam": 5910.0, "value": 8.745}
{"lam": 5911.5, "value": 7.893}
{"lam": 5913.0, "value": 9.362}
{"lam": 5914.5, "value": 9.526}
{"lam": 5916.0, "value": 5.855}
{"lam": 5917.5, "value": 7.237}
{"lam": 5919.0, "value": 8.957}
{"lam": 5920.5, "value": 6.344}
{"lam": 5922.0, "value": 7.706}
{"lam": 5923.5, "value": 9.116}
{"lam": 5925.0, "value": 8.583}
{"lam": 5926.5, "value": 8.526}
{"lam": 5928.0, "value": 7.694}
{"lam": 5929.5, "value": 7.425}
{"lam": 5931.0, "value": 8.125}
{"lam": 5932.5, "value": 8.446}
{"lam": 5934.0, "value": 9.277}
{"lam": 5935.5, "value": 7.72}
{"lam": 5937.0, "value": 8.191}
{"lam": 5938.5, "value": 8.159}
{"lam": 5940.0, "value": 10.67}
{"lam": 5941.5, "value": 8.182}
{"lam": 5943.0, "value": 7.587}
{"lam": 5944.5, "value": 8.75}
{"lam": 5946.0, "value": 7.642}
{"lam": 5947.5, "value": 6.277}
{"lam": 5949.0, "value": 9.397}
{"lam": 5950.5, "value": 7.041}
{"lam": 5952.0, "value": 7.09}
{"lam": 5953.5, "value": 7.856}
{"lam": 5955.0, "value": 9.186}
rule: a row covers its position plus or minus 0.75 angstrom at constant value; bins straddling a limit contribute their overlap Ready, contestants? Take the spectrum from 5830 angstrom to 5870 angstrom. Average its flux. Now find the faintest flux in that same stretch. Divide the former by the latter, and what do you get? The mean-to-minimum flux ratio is 1.26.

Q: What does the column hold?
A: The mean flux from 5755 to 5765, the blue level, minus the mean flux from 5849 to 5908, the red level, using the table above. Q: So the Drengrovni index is 0.0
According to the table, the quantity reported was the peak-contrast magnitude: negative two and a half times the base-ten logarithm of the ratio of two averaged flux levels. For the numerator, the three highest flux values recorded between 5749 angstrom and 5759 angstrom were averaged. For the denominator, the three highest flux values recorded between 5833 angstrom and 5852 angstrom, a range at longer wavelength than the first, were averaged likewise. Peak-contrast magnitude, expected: -0.02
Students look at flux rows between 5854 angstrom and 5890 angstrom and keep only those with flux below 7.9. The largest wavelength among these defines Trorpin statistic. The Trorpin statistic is 5889.0 angstrom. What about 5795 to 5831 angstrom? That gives 5829.0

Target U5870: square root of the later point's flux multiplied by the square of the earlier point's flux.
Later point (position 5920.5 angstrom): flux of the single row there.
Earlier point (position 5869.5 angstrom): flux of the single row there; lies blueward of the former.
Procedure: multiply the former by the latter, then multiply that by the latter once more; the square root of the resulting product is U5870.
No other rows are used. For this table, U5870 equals 19.4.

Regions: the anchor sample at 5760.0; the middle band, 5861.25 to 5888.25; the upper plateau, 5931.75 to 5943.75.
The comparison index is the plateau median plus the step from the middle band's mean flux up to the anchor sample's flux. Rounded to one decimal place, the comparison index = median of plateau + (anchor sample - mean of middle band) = 8.2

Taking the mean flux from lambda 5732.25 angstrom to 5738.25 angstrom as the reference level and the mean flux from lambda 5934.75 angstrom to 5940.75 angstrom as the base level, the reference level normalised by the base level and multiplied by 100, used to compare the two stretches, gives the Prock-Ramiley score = 93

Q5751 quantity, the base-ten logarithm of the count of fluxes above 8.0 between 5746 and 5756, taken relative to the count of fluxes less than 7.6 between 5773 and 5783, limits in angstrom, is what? 0.60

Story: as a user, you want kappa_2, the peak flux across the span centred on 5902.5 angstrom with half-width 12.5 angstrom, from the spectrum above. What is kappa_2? 10.25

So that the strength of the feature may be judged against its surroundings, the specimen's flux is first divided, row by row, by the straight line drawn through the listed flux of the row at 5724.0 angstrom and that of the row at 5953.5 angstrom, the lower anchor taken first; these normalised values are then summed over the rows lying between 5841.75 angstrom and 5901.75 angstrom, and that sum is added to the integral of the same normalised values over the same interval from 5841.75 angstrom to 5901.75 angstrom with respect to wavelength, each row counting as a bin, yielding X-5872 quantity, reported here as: 104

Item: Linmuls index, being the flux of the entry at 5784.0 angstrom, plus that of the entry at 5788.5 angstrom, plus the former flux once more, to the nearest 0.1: 22.3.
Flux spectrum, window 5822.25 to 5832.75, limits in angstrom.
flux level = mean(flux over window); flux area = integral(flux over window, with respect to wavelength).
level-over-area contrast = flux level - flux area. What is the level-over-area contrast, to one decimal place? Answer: -78.7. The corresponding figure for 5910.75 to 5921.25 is -74.9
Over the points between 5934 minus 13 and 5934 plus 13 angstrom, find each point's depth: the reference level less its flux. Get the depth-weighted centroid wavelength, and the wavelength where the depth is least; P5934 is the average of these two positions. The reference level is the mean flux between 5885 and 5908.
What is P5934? 5937.2 angstrom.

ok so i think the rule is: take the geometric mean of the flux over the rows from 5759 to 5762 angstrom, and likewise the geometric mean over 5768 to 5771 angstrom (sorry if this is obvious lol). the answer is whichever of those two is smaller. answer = 7.9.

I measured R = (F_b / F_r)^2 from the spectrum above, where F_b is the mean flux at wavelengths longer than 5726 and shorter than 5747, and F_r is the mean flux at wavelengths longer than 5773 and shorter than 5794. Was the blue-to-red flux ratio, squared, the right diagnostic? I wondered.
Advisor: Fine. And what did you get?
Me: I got 1.11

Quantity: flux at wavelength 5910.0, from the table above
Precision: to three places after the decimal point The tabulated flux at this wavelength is 8.745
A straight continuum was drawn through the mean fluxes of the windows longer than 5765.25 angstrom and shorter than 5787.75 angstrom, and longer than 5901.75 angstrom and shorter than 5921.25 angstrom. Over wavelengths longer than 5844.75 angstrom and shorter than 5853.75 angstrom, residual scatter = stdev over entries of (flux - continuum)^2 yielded 0.5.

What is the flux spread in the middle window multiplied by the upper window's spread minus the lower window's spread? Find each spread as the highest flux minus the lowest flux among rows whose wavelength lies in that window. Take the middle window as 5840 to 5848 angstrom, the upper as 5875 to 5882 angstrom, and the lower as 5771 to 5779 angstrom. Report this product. 1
